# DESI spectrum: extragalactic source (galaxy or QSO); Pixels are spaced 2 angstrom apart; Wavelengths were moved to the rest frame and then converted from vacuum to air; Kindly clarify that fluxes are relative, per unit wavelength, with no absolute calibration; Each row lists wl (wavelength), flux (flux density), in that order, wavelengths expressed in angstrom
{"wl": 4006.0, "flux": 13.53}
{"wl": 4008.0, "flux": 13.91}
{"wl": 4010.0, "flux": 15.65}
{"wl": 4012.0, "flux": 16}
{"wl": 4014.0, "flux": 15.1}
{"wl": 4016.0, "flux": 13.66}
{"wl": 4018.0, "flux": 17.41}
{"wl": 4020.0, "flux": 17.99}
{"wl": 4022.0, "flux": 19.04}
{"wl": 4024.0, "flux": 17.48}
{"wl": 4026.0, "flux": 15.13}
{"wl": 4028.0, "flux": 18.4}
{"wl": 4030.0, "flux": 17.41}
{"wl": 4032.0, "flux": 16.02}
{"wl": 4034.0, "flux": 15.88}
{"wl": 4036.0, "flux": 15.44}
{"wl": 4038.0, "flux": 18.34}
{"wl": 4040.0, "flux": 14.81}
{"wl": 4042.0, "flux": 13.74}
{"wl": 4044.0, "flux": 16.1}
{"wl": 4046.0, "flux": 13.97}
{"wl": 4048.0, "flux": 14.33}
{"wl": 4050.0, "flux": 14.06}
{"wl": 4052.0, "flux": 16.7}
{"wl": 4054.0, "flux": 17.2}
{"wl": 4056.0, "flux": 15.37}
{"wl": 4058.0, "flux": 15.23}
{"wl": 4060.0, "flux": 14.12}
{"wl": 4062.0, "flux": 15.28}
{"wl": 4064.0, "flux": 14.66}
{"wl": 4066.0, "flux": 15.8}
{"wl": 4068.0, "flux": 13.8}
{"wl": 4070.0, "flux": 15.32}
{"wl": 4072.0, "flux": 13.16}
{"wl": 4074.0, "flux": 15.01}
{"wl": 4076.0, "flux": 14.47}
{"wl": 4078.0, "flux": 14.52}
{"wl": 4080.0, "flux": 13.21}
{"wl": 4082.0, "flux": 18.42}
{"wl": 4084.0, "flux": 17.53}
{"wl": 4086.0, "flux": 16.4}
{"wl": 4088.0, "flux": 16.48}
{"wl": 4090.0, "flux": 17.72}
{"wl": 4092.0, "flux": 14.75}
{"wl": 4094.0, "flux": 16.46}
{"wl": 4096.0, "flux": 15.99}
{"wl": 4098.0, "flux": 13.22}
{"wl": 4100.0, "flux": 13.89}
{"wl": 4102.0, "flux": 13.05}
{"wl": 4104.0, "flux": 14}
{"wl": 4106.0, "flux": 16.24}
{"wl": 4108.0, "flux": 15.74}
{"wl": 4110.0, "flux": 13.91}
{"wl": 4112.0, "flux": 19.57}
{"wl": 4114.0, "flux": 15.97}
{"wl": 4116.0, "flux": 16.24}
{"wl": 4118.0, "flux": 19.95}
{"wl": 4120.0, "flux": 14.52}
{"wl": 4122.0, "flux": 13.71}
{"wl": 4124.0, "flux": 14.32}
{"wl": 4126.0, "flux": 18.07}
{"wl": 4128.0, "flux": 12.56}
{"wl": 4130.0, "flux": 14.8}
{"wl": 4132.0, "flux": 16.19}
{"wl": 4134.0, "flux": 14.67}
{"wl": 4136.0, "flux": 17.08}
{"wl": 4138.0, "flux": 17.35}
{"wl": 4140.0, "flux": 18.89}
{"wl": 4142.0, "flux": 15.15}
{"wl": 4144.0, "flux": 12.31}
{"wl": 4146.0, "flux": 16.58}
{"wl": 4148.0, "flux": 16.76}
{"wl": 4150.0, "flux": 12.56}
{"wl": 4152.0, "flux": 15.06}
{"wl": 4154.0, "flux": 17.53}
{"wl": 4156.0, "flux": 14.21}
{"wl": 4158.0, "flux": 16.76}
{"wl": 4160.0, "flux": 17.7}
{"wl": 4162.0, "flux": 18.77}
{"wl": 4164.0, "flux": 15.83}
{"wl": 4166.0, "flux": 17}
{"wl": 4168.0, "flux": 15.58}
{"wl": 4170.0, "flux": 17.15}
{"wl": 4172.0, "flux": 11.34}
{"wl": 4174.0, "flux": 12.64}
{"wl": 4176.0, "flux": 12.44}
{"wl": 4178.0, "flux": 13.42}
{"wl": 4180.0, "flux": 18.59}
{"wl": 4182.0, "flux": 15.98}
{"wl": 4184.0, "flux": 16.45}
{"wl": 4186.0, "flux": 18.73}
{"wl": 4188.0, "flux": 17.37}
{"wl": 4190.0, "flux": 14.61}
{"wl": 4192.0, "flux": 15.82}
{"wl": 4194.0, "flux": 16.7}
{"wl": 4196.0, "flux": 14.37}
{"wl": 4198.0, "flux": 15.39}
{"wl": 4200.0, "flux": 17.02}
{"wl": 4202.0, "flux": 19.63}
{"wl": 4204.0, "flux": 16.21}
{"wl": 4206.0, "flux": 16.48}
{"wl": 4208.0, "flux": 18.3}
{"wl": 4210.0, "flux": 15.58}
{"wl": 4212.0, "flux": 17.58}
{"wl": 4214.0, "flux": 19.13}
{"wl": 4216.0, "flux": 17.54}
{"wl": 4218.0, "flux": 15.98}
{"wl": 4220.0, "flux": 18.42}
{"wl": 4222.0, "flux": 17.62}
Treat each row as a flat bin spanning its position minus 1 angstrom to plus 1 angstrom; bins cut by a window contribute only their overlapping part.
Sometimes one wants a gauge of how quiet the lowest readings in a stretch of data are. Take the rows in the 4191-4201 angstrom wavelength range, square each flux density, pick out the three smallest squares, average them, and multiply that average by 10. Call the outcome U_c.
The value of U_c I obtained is 2312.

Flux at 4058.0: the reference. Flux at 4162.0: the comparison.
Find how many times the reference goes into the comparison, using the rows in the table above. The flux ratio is 1.23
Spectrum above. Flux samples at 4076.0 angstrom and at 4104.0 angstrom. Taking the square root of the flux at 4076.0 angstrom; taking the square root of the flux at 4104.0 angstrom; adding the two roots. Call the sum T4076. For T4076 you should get 7.5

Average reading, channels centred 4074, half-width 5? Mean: 14.5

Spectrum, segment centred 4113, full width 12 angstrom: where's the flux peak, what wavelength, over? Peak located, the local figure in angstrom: 4118.0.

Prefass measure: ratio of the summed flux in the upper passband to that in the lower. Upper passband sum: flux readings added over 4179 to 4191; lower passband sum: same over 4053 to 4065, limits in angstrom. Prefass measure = 1.11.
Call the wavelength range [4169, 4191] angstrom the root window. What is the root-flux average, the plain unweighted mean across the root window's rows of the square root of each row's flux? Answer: 3.90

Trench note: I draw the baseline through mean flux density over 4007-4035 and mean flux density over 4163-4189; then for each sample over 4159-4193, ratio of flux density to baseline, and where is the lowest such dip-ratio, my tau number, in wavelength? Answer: 4172.0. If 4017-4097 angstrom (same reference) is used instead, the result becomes 4072.0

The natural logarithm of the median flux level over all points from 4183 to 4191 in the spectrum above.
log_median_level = 2.83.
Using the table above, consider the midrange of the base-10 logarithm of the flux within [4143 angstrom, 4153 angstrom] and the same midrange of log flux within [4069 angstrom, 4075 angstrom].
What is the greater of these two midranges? 1.16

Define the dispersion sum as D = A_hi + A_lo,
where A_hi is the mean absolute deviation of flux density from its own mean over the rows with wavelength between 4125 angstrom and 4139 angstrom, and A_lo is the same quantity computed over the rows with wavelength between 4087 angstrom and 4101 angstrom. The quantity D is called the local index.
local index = 2.88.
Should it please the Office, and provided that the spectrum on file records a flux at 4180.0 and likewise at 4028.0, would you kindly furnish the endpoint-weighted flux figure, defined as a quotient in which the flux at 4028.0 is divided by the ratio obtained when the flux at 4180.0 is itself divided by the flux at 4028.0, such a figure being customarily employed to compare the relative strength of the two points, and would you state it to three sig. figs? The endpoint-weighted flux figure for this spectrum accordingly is 18.2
